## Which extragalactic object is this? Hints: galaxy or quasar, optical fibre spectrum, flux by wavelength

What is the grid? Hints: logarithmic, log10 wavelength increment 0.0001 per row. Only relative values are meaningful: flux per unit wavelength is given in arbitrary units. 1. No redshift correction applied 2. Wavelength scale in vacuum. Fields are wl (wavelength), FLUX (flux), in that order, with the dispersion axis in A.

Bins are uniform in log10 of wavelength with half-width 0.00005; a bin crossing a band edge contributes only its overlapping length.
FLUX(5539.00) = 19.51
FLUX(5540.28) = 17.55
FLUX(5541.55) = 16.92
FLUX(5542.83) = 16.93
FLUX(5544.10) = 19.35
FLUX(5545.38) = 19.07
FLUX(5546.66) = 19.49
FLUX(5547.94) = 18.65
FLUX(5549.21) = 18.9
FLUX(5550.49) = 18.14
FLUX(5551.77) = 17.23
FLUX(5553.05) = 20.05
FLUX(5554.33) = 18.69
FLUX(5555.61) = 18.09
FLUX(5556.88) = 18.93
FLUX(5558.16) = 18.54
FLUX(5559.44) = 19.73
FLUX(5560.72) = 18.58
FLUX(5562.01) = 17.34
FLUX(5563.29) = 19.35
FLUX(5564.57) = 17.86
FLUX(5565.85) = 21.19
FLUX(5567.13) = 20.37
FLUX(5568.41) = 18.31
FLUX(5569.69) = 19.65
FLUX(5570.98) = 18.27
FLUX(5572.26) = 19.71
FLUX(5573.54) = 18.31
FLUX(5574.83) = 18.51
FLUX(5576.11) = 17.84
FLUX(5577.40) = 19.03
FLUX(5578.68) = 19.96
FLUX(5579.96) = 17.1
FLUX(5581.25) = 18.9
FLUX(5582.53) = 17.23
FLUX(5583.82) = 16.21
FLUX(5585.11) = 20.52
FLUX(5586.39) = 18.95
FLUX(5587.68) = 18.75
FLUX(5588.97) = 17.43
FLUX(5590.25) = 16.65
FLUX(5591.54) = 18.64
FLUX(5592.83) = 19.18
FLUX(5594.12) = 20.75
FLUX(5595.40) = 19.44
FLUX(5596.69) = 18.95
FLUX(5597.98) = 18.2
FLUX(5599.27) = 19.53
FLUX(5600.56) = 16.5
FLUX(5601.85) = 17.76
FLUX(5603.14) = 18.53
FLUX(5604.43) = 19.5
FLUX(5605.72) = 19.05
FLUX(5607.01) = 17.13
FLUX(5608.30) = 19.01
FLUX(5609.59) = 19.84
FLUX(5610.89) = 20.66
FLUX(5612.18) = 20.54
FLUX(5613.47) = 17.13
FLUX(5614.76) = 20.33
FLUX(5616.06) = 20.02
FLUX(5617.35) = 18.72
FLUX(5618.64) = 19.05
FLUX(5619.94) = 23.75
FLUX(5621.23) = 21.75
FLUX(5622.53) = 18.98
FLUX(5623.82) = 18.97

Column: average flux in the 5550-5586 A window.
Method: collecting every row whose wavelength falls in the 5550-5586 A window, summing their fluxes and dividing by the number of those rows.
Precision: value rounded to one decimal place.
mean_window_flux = 18.7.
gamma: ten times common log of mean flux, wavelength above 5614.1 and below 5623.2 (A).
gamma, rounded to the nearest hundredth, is 13.09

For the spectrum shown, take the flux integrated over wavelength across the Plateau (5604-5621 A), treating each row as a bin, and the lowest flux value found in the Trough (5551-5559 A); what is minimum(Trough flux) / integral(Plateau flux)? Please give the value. 0.052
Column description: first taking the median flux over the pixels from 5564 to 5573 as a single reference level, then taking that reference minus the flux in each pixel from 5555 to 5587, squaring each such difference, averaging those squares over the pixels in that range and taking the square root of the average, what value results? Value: 1.46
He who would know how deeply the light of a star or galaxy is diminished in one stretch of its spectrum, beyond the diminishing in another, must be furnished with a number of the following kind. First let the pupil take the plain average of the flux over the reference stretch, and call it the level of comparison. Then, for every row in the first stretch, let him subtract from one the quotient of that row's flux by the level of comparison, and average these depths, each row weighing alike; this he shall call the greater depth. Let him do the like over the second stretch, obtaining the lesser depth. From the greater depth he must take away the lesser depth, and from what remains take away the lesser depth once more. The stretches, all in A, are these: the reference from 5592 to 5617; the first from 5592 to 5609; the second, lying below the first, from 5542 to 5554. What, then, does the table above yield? -0.03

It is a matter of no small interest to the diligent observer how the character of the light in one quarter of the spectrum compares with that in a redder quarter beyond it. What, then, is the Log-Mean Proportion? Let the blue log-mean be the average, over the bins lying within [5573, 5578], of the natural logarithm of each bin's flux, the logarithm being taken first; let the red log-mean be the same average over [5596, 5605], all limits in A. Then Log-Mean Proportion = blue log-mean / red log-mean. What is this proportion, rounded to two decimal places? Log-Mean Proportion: 1.00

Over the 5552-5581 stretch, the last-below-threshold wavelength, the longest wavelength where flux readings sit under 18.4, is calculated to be 5579.96 A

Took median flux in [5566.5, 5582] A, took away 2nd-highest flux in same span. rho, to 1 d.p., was -1.3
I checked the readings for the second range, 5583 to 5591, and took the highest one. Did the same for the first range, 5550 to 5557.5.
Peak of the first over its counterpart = 0.98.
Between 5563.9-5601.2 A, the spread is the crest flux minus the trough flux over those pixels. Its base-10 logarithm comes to 0.70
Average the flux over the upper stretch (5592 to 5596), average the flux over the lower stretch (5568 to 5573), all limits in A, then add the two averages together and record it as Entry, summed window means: 38.8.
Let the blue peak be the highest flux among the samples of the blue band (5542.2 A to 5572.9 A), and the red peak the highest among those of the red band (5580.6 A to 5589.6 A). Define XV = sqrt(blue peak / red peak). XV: 1.02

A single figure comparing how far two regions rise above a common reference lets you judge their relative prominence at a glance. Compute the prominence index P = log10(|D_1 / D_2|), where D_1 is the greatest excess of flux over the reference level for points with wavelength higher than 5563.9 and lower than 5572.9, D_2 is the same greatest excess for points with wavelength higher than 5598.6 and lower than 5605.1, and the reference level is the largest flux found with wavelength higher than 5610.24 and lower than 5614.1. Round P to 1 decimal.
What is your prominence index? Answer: -0.3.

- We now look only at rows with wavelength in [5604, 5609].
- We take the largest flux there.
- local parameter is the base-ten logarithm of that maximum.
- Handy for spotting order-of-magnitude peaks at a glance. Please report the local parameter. 1.29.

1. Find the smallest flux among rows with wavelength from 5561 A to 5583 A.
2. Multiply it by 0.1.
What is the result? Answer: 1.71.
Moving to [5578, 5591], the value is 1.62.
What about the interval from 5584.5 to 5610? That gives 1.65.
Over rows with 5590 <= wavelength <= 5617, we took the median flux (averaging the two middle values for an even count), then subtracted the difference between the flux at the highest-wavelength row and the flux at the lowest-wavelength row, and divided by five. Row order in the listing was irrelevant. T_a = 3.14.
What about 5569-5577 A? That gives 4.04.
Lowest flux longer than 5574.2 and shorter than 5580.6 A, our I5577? 17.1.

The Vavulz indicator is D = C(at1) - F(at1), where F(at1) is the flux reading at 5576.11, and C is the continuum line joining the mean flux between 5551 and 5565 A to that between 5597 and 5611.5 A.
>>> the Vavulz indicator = 1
